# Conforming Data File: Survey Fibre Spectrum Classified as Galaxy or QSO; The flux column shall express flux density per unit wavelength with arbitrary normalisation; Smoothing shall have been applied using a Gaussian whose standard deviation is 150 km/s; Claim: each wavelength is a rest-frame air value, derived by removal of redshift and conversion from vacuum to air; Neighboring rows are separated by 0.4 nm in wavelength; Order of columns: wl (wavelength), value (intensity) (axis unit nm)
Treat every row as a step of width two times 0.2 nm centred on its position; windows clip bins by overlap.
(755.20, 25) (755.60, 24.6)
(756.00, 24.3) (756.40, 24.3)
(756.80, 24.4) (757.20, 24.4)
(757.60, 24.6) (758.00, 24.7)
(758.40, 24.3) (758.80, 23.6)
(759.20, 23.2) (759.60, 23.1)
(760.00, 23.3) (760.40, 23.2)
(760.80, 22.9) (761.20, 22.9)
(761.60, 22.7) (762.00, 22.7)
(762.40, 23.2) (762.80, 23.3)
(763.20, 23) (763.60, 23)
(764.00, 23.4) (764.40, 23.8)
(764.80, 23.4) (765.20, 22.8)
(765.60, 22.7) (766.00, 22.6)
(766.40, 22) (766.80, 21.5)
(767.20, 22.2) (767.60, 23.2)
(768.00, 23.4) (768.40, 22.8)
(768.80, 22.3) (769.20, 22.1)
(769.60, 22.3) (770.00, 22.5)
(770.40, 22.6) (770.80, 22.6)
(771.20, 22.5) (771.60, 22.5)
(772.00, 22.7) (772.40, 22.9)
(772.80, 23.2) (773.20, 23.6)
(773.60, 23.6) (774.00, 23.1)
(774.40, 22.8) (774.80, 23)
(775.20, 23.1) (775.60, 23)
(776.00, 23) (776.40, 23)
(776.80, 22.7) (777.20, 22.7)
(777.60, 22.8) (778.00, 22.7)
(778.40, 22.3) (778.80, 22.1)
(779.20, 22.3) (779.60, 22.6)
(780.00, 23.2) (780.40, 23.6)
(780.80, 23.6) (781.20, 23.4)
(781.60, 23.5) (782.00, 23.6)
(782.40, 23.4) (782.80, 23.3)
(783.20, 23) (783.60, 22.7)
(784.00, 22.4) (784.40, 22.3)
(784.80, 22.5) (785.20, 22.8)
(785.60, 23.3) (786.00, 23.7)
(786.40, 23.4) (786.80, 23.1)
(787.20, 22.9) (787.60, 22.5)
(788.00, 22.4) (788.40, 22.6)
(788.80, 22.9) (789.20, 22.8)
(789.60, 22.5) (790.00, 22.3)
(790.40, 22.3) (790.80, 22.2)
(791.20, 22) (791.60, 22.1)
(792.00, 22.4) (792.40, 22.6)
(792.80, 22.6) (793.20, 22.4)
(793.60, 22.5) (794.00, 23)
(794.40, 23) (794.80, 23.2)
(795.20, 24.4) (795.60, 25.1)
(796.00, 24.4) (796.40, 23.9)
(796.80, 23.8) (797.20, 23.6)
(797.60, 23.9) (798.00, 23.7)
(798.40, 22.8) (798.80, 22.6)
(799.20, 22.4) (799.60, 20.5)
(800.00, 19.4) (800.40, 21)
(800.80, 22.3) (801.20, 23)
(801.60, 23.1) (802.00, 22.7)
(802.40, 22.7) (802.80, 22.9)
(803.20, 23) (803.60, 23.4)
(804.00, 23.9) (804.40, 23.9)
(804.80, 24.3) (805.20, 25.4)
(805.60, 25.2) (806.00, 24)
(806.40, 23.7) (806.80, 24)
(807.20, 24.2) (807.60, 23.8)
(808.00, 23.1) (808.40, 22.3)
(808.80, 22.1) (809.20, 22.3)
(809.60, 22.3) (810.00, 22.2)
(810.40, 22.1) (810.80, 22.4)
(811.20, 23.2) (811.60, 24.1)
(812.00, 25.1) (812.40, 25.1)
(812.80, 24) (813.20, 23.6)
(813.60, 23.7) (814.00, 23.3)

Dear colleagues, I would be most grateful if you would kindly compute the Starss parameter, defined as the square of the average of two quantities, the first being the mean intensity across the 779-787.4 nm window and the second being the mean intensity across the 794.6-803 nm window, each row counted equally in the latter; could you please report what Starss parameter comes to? 529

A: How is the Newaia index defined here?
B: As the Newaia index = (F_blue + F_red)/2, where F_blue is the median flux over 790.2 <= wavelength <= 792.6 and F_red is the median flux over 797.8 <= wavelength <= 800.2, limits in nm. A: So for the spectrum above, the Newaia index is 22.4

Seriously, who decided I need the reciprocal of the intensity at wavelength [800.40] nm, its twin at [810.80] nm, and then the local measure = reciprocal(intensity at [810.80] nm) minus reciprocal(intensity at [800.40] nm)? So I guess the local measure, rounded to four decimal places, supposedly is -0.0030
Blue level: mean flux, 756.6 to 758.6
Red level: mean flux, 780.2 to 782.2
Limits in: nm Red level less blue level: -0.9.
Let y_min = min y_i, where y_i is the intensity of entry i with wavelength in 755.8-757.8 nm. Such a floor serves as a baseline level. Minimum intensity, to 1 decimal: 24.3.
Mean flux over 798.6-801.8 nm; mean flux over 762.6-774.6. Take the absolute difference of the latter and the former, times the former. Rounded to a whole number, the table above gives 22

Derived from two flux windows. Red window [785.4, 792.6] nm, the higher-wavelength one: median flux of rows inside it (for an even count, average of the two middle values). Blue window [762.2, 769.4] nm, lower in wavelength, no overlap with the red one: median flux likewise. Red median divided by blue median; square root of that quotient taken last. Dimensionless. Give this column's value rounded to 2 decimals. 0.99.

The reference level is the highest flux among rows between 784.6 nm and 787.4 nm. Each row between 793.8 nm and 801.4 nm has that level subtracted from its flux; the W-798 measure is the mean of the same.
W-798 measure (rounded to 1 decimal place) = -0.8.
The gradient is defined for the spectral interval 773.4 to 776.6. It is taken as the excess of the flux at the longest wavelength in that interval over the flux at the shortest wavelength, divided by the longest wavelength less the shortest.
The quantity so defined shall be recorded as -0.21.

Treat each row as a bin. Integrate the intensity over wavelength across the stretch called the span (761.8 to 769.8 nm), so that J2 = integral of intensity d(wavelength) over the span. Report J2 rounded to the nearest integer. 182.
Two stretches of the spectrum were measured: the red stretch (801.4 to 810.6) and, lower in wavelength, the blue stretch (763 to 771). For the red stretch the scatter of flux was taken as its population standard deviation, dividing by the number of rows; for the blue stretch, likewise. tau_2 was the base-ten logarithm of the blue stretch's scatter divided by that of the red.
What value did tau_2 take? -0.23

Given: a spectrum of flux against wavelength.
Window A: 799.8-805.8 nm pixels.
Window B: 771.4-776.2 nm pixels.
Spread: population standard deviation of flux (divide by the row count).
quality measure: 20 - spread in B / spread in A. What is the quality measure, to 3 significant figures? 19.8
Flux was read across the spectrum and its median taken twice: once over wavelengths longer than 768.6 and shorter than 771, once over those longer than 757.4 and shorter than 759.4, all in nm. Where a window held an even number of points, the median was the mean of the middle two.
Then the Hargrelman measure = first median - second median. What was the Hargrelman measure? -1.9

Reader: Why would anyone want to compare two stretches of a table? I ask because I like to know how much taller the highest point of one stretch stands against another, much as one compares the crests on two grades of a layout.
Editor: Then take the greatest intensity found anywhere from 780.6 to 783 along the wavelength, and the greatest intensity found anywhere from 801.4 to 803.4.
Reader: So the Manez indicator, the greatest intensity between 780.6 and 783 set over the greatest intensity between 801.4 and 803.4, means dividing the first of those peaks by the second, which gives 1.02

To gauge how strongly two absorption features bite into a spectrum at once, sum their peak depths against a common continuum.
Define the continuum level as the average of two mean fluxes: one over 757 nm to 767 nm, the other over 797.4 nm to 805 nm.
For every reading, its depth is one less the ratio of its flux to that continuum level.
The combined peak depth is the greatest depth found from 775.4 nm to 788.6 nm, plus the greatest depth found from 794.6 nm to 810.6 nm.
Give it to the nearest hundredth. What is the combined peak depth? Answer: 0.19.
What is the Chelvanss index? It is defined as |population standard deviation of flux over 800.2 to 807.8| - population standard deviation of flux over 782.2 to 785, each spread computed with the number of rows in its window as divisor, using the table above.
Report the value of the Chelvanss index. 0.58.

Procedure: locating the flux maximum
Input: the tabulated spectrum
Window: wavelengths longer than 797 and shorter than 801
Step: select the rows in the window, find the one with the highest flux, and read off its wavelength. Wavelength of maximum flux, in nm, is 797.60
